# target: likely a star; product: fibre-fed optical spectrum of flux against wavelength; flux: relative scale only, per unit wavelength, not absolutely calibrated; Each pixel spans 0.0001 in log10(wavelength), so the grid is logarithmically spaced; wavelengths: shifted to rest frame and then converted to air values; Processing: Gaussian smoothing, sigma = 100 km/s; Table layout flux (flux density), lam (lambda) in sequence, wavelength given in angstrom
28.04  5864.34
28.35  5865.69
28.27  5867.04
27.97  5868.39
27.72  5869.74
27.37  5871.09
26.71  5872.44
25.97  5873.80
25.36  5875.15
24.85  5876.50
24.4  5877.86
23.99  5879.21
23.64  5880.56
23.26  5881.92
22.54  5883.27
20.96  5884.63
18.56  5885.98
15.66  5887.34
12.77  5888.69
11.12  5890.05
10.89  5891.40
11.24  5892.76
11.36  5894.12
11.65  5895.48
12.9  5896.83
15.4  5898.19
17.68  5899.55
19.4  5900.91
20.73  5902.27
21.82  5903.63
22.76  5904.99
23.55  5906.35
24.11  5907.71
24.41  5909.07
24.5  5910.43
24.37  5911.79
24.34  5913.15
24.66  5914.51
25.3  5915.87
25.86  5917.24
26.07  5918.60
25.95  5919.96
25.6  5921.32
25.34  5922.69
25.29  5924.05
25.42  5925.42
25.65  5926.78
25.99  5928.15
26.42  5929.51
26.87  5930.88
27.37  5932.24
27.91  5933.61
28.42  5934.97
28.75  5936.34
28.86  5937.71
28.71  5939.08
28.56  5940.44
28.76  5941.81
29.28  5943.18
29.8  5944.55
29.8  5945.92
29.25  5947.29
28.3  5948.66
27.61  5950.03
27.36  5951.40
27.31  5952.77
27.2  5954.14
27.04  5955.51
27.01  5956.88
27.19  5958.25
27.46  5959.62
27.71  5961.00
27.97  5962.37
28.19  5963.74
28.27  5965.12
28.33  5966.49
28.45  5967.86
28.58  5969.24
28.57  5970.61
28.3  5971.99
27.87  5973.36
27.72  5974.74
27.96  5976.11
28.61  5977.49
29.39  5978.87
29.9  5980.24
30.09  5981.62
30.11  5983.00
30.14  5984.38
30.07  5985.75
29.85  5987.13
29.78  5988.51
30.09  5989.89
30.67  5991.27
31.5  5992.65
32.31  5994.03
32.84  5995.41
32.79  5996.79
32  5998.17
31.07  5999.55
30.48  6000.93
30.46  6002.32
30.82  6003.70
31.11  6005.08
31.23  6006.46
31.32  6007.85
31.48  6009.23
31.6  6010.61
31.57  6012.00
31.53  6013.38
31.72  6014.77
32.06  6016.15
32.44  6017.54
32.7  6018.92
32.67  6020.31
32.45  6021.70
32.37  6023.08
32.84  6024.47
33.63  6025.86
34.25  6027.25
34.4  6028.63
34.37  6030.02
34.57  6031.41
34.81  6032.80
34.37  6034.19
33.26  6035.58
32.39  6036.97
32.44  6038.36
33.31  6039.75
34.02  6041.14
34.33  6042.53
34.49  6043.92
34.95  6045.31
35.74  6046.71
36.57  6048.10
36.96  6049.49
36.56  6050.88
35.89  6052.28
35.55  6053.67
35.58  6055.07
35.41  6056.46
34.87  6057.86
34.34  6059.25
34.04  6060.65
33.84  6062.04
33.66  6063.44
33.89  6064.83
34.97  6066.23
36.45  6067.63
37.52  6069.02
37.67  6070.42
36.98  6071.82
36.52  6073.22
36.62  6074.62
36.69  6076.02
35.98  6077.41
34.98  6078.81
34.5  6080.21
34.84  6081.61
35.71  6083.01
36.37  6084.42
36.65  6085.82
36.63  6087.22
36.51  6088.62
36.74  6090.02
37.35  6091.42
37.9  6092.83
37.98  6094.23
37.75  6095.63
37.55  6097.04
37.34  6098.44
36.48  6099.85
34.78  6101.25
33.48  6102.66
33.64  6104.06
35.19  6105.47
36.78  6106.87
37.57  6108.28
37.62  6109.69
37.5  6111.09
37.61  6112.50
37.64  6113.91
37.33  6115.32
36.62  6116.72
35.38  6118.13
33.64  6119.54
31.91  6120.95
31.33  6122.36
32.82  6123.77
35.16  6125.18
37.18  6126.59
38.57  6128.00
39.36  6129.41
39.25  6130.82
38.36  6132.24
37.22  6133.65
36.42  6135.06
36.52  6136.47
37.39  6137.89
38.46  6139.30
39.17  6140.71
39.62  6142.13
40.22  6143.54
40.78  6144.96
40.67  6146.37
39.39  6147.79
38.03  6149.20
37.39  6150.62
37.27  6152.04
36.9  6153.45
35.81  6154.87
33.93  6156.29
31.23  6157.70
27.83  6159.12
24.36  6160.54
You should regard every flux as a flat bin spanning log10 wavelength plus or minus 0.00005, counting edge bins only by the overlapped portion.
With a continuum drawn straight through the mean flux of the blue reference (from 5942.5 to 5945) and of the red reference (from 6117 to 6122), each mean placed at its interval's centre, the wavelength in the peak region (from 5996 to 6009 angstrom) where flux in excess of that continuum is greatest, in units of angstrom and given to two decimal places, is 5996.79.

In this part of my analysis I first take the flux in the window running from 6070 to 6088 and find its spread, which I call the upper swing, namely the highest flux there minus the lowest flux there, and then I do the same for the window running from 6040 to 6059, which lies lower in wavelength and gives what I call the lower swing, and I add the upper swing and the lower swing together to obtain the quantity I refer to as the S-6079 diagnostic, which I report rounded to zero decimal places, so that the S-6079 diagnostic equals 6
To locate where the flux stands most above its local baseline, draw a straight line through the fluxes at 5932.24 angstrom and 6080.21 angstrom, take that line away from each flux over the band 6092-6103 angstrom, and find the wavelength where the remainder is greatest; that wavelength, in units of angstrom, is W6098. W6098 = 6094.23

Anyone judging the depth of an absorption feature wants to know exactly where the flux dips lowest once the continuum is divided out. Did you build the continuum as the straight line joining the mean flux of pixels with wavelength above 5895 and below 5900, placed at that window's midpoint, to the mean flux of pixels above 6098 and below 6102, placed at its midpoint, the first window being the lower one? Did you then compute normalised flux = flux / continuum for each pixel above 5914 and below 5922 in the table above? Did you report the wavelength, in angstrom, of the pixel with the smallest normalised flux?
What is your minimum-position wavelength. 5921.32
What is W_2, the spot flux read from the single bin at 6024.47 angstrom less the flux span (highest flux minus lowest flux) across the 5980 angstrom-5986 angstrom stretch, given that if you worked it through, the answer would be 32.6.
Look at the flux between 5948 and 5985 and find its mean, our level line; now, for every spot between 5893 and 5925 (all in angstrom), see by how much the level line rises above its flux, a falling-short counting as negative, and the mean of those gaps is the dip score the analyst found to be 6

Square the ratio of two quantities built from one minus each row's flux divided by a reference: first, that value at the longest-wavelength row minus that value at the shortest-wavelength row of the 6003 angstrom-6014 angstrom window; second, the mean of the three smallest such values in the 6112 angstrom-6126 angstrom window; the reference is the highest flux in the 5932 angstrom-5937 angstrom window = 0.007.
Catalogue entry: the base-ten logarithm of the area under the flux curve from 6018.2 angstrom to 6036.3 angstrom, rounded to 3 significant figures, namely 2.78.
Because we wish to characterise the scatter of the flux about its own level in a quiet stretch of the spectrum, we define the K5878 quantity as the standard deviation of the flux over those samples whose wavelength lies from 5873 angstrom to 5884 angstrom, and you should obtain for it 1.1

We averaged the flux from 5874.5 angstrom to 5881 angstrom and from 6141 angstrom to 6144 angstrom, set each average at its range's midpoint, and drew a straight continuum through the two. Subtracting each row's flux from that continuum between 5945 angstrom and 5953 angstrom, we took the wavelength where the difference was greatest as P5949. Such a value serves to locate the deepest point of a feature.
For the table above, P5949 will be 5952.77 angstrom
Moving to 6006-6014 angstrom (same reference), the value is 6013.38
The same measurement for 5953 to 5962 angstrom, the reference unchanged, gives 5956.88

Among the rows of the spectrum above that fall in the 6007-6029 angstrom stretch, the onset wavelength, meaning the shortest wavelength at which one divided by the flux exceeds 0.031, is 6007.85 angstrom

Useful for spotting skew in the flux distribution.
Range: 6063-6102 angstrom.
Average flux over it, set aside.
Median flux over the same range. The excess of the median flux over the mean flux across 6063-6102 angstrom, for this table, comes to 0.2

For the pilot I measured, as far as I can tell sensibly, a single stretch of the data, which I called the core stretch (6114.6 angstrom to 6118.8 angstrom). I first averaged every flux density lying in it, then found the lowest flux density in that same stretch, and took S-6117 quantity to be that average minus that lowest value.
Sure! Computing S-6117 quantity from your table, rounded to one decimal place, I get 1.1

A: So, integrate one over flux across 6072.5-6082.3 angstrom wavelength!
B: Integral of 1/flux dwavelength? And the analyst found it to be 0.27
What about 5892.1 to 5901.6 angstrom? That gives 0.70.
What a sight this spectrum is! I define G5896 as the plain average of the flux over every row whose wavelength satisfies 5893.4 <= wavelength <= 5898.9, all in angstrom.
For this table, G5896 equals 13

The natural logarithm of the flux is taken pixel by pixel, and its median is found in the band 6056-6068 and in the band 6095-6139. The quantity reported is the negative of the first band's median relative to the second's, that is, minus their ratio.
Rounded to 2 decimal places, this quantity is -0.98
